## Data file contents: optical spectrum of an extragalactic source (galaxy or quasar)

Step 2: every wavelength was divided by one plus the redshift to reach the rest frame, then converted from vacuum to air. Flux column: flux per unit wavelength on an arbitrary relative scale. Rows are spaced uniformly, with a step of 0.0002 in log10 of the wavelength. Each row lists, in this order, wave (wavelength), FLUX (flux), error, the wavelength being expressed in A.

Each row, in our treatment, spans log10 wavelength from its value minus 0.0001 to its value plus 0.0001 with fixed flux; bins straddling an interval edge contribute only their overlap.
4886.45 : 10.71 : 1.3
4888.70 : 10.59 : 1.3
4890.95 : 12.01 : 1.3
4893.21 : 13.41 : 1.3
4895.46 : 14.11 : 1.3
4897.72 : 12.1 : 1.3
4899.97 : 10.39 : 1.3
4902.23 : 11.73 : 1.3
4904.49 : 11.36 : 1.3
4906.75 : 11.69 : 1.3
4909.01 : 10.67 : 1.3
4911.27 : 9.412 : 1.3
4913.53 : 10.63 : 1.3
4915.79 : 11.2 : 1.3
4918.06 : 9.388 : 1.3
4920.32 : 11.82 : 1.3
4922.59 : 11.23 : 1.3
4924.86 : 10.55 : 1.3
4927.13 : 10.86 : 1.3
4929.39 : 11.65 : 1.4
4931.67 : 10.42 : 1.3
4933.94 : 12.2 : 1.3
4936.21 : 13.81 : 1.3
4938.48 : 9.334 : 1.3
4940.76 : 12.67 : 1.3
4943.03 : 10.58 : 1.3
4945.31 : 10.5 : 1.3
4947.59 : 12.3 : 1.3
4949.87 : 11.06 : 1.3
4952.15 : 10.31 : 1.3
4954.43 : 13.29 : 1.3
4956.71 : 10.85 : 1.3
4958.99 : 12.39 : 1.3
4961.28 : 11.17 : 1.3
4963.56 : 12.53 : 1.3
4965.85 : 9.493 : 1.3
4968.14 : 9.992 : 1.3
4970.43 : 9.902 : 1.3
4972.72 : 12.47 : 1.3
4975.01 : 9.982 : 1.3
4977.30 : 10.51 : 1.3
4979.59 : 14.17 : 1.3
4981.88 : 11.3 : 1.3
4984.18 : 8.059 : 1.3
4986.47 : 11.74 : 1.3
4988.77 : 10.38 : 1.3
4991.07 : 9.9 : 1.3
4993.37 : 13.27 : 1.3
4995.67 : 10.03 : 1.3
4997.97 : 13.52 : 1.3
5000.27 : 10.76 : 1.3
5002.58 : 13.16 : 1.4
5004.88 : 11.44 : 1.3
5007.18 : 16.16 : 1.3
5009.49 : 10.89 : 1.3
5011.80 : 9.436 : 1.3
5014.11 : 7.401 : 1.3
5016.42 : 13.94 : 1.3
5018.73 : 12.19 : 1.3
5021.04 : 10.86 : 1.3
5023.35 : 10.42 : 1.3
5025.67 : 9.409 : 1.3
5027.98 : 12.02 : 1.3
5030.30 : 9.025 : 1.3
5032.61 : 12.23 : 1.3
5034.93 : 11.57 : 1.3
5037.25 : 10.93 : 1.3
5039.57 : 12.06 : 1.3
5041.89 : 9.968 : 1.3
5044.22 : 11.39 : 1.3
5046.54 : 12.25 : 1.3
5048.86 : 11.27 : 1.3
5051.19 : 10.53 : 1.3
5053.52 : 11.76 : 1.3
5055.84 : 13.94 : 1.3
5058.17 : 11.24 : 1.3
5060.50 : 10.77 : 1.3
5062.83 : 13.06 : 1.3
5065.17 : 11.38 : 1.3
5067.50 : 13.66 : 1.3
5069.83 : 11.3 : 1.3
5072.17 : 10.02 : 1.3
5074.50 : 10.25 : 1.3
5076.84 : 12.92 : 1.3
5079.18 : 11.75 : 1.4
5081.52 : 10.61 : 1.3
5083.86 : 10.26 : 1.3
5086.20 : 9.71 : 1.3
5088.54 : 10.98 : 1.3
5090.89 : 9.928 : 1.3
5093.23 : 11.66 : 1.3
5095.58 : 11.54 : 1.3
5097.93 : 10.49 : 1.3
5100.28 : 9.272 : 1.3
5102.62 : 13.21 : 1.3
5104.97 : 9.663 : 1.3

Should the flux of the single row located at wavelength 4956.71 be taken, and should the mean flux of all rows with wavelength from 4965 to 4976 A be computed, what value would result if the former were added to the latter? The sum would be 21.2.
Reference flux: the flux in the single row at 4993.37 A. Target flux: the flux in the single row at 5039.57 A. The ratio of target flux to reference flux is 0.91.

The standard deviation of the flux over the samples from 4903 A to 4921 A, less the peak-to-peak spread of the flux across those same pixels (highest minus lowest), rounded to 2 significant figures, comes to -1.5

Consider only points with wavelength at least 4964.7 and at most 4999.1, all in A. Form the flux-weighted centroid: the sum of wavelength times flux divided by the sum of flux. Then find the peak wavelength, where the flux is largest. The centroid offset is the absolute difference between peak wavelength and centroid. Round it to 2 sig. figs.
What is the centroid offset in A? 2.8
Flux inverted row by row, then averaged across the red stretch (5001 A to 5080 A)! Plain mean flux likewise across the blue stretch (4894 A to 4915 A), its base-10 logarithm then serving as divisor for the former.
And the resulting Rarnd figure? 0.0842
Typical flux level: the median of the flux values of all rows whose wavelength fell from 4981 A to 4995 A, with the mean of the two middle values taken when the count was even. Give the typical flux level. 10.8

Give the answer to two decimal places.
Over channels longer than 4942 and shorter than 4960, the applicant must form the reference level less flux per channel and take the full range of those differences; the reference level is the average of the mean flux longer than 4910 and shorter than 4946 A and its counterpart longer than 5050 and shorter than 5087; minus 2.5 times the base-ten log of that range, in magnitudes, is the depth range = -1.19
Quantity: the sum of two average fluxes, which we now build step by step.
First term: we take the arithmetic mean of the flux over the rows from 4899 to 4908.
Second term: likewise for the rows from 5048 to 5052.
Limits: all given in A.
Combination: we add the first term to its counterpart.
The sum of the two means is 22.2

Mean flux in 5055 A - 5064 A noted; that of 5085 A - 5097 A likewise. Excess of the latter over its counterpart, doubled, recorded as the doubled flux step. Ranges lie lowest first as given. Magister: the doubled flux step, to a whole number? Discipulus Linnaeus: -3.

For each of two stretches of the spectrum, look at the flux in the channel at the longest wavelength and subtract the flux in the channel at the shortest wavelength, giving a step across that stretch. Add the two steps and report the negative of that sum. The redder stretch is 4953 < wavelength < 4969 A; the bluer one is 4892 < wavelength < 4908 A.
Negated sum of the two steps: 5.0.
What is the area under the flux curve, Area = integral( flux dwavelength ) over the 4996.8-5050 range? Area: 607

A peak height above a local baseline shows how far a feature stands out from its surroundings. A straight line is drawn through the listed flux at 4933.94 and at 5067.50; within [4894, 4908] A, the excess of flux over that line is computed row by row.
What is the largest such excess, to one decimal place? 2.3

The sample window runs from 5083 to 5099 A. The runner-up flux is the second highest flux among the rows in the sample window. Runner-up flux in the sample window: 11.54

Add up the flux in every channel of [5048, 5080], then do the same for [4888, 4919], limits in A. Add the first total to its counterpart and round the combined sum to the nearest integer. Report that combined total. 323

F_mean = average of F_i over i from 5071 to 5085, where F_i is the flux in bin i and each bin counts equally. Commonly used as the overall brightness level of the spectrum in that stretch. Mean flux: 11.0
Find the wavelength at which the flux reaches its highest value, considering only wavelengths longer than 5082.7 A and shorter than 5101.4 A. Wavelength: 5093.23 A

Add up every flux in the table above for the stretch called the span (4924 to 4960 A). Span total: 183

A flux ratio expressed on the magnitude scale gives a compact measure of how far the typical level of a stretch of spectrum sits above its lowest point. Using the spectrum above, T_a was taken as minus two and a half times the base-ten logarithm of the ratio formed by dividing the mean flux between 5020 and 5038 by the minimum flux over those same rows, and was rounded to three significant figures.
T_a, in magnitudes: -0.196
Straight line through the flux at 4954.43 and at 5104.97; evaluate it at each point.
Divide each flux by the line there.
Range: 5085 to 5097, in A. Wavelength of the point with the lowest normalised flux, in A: 5086.20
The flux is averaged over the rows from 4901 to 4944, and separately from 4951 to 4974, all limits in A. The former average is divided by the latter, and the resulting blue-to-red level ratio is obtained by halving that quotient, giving 0.49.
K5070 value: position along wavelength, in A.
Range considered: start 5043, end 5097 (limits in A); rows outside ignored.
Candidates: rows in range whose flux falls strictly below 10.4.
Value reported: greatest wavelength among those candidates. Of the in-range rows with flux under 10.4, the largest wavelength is 5090.89 A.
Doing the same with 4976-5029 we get 5025.67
